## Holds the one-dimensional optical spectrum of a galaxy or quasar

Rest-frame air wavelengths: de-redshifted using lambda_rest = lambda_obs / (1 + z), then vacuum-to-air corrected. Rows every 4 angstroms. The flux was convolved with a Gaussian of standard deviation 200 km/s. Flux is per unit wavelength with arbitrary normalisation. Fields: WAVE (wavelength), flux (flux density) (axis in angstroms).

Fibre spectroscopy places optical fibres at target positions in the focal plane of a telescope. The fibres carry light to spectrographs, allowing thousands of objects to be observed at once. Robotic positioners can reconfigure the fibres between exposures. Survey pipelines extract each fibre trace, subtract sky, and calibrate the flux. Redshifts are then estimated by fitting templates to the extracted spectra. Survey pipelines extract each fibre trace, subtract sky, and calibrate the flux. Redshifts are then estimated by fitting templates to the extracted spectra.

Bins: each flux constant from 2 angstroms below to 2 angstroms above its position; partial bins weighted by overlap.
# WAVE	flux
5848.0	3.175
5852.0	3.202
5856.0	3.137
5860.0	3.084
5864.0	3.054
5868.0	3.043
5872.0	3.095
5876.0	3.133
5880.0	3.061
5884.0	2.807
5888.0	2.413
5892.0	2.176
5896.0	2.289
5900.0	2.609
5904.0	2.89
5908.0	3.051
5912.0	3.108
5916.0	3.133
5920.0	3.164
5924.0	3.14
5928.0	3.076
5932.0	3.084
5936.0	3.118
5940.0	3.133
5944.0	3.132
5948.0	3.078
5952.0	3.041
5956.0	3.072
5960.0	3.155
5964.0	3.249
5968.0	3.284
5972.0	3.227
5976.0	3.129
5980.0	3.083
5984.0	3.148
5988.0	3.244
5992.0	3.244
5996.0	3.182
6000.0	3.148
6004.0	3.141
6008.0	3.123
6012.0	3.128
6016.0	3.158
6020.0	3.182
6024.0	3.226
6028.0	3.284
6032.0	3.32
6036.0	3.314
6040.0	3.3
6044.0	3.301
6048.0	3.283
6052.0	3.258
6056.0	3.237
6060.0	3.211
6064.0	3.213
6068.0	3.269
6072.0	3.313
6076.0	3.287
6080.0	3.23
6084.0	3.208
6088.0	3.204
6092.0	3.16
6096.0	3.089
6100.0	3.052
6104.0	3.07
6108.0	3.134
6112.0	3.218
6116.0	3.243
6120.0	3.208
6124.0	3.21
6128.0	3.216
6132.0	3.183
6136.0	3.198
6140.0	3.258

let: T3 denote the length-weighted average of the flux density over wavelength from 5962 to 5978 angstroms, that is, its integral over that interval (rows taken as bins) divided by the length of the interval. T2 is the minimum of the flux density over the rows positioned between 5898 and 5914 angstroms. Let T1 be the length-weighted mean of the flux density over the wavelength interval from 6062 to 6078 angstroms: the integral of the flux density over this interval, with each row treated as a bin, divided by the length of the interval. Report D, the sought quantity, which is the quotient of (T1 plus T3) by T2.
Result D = 2.49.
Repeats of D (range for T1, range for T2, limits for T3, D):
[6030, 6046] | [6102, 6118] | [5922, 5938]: 2.09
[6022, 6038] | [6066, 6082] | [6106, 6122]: 2.01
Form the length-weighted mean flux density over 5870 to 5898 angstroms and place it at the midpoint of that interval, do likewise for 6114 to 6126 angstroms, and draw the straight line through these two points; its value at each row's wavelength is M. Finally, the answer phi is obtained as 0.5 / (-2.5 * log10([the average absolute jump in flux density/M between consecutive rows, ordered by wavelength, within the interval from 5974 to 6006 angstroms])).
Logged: 0.112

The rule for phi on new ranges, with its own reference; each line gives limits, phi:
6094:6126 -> 0.103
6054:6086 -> 0.104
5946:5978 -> 0.119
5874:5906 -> 0.190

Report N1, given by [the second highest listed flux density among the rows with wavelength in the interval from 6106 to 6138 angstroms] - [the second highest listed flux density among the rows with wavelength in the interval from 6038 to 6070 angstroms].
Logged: -0.08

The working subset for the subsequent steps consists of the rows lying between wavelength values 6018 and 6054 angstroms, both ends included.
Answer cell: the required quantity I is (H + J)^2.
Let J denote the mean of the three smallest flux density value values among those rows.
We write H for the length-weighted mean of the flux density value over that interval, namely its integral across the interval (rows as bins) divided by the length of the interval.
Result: 42.2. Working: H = 3.27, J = 3.22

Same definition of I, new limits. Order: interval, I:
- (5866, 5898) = 25.4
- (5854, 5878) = 37.8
